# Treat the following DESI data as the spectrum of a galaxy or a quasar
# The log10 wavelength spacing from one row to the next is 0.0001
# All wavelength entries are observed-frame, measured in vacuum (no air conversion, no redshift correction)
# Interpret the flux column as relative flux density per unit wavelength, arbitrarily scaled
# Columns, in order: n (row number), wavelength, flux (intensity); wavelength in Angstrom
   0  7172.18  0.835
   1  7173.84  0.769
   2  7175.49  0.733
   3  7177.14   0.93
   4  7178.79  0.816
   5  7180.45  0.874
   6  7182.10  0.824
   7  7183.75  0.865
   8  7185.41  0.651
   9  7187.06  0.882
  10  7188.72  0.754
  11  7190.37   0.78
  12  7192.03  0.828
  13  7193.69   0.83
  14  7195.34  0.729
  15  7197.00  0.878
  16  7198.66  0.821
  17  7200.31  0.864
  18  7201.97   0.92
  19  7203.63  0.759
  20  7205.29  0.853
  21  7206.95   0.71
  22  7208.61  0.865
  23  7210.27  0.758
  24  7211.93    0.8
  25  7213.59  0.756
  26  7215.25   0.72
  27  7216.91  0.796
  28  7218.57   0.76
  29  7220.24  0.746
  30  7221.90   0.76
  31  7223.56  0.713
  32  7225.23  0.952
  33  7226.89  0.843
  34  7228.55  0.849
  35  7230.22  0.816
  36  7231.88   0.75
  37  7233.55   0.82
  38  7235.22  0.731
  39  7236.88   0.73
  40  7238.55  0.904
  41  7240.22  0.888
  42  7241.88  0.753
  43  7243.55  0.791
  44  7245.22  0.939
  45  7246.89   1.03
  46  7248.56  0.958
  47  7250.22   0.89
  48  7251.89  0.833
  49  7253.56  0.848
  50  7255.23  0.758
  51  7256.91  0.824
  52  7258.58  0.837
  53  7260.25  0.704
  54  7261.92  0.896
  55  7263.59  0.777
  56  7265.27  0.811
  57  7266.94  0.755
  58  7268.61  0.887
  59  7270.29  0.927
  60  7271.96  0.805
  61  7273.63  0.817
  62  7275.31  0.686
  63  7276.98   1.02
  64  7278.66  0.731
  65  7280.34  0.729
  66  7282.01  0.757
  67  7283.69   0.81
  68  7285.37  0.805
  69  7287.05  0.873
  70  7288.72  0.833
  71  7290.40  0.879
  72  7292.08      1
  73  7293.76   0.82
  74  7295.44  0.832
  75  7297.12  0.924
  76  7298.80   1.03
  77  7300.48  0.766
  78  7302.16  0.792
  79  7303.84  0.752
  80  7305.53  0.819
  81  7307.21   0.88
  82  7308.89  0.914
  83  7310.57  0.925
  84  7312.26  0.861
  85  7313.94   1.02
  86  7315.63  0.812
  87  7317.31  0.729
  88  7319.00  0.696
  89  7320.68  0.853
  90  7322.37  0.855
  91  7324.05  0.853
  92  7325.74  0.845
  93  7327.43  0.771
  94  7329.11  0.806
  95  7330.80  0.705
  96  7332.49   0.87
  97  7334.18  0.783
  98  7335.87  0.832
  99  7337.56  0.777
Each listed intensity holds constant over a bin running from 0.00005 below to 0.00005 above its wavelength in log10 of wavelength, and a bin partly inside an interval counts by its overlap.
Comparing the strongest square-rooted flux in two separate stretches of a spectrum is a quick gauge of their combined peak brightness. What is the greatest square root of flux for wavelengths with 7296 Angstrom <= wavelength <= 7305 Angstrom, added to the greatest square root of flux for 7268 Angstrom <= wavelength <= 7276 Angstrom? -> 1.98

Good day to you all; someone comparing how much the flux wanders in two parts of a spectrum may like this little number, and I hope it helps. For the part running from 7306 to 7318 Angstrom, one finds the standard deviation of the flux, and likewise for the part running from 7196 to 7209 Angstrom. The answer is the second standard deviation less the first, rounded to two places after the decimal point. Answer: -0.02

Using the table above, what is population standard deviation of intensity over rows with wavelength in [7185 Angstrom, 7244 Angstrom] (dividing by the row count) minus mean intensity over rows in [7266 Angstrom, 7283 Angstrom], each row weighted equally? -0.744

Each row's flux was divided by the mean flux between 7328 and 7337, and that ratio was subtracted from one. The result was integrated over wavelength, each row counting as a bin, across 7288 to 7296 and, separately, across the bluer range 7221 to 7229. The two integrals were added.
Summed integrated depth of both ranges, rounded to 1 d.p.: -1.0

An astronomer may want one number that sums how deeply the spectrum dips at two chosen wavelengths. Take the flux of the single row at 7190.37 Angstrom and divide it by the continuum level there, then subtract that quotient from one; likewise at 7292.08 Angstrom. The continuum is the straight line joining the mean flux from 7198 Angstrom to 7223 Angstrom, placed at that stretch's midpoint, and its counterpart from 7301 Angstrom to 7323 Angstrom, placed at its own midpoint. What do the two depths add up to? -0.20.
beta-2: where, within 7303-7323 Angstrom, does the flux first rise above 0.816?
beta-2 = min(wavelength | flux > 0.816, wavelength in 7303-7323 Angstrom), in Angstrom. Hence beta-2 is 7305.53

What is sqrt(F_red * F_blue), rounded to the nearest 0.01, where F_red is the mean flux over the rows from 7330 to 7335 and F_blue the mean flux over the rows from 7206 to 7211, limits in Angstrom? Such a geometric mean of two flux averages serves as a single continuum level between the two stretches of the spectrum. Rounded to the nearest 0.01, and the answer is 0.78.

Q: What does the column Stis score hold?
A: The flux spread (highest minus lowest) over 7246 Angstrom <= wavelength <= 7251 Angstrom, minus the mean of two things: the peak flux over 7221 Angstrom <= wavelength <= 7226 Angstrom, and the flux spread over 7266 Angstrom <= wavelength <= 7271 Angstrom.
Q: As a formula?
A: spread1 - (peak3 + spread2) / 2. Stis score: -0.42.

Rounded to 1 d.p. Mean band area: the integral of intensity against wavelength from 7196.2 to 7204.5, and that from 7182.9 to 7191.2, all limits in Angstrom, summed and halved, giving 6.8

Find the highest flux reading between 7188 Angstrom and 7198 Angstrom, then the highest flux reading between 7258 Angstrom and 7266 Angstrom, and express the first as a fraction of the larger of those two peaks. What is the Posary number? 0.980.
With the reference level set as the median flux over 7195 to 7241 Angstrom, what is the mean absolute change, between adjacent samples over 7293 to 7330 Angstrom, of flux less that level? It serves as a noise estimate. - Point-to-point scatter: 0.073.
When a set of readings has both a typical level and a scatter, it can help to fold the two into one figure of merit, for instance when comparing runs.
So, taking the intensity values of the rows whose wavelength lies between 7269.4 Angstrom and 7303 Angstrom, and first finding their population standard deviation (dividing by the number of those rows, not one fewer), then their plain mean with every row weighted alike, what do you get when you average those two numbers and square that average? 0.219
